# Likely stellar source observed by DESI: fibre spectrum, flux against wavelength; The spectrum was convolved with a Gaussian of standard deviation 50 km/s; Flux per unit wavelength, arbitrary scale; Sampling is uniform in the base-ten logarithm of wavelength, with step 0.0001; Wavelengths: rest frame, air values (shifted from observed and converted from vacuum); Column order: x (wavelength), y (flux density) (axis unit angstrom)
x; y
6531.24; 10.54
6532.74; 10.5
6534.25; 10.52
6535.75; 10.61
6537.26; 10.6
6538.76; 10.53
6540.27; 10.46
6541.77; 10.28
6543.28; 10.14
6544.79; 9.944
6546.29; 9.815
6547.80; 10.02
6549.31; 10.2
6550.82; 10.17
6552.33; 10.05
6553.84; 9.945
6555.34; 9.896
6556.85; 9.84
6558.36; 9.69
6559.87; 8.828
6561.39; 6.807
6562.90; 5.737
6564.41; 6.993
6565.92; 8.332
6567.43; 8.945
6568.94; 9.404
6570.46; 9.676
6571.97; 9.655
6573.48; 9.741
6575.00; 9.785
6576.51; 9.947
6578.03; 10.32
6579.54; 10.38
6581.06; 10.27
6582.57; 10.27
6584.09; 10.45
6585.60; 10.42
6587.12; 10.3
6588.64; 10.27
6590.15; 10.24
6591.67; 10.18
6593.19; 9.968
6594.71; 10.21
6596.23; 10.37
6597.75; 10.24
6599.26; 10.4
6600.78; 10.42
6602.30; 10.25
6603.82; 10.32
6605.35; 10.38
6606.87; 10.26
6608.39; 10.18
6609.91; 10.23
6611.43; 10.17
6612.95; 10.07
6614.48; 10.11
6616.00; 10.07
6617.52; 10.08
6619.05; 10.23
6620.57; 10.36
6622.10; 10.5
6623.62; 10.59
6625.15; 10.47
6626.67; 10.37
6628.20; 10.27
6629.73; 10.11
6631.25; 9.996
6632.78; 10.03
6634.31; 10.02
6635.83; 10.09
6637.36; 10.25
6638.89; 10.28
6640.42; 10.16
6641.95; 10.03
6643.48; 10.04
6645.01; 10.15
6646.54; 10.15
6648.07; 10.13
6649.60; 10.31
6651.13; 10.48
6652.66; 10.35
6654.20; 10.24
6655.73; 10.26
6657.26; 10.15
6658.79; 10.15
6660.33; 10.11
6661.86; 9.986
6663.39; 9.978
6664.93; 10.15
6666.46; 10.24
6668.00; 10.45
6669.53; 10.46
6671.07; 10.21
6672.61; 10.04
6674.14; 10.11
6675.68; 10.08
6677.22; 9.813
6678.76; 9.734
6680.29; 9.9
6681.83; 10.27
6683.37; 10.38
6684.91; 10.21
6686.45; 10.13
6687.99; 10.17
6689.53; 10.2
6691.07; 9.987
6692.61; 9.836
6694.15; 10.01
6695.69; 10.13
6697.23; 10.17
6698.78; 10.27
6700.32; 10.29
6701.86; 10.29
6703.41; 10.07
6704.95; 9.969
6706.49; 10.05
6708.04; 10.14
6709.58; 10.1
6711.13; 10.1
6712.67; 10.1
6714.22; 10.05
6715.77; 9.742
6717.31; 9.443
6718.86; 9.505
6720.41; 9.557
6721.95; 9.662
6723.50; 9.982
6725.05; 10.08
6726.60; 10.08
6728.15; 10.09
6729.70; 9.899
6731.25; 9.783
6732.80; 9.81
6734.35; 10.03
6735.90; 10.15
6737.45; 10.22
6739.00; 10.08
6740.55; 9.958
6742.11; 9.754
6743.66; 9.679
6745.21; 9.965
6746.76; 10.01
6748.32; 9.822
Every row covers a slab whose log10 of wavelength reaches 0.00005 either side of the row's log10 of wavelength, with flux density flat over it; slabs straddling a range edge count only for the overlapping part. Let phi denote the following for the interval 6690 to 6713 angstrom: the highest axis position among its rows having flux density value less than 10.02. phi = 6704.95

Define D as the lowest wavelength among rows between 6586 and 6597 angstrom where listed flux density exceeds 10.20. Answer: 6587.12 angstrom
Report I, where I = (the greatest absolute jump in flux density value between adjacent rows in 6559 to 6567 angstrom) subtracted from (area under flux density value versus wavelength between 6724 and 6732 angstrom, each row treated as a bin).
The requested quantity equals 78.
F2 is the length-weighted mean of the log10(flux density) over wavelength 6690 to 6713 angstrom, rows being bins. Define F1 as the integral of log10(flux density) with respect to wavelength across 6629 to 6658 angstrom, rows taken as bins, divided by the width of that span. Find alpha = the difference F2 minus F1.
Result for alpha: -0.003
